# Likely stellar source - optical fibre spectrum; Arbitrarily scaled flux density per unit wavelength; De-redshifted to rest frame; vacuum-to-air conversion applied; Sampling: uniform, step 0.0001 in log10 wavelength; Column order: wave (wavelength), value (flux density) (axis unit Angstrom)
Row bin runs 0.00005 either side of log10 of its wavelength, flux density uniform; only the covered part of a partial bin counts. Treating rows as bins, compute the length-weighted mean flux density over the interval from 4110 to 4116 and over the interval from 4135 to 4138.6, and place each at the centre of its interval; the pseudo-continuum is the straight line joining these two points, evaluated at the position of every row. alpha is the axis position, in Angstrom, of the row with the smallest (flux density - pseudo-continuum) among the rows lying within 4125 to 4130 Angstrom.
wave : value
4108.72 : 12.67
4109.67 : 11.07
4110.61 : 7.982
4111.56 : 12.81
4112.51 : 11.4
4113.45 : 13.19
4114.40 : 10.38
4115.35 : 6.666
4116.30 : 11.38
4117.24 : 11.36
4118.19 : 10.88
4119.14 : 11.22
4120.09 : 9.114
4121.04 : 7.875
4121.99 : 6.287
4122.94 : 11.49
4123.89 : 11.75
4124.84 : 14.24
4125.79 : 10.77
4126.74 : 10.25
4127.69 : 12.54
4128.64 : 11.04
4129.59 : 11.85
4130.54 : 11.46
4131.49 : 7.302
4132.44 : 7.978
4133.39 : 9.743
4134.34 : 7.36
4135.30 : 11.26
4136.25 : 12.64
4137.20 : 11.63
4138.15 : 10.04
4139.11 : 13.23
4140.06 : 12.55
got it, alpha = 4126.74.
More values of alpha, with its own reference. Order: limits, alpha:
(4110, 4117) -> 4115.35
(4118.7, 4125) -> 4121.99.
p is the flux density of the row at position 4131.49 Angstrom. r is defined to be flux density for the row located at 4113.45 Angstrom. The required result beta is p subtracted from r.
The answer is 5.9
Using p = 7.302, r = 13.19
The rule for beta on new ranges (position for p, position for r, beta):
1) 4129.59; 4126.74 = -1.6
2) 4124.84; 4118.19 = -3.4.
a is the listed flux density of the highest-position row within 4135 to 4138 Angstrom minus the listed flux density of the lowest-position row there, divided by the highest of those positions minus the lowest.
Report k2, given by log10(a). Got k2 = -0.71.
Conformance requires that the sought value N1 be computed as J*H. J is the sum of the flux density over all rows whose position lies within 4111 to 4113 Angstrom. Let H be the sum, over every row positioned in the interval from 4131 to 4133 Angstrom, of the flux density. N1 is 370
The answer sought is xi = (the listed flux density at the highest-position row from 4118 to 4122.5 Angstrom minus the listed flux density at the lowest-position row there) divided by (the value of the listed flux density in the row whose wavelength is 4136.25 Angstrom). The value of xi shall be -0.36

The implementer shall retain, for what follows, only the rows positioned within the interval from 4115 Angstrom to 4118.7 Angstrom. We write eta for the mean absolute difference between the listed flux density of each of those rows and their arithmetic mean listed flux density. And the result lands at 1.7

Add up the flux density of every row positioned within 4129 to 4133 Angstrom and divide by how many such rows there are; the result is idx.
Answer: 9.6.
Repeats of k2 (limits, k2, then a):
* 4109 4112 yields -0.04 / 0.9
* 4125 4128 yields -0.03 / 0.9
